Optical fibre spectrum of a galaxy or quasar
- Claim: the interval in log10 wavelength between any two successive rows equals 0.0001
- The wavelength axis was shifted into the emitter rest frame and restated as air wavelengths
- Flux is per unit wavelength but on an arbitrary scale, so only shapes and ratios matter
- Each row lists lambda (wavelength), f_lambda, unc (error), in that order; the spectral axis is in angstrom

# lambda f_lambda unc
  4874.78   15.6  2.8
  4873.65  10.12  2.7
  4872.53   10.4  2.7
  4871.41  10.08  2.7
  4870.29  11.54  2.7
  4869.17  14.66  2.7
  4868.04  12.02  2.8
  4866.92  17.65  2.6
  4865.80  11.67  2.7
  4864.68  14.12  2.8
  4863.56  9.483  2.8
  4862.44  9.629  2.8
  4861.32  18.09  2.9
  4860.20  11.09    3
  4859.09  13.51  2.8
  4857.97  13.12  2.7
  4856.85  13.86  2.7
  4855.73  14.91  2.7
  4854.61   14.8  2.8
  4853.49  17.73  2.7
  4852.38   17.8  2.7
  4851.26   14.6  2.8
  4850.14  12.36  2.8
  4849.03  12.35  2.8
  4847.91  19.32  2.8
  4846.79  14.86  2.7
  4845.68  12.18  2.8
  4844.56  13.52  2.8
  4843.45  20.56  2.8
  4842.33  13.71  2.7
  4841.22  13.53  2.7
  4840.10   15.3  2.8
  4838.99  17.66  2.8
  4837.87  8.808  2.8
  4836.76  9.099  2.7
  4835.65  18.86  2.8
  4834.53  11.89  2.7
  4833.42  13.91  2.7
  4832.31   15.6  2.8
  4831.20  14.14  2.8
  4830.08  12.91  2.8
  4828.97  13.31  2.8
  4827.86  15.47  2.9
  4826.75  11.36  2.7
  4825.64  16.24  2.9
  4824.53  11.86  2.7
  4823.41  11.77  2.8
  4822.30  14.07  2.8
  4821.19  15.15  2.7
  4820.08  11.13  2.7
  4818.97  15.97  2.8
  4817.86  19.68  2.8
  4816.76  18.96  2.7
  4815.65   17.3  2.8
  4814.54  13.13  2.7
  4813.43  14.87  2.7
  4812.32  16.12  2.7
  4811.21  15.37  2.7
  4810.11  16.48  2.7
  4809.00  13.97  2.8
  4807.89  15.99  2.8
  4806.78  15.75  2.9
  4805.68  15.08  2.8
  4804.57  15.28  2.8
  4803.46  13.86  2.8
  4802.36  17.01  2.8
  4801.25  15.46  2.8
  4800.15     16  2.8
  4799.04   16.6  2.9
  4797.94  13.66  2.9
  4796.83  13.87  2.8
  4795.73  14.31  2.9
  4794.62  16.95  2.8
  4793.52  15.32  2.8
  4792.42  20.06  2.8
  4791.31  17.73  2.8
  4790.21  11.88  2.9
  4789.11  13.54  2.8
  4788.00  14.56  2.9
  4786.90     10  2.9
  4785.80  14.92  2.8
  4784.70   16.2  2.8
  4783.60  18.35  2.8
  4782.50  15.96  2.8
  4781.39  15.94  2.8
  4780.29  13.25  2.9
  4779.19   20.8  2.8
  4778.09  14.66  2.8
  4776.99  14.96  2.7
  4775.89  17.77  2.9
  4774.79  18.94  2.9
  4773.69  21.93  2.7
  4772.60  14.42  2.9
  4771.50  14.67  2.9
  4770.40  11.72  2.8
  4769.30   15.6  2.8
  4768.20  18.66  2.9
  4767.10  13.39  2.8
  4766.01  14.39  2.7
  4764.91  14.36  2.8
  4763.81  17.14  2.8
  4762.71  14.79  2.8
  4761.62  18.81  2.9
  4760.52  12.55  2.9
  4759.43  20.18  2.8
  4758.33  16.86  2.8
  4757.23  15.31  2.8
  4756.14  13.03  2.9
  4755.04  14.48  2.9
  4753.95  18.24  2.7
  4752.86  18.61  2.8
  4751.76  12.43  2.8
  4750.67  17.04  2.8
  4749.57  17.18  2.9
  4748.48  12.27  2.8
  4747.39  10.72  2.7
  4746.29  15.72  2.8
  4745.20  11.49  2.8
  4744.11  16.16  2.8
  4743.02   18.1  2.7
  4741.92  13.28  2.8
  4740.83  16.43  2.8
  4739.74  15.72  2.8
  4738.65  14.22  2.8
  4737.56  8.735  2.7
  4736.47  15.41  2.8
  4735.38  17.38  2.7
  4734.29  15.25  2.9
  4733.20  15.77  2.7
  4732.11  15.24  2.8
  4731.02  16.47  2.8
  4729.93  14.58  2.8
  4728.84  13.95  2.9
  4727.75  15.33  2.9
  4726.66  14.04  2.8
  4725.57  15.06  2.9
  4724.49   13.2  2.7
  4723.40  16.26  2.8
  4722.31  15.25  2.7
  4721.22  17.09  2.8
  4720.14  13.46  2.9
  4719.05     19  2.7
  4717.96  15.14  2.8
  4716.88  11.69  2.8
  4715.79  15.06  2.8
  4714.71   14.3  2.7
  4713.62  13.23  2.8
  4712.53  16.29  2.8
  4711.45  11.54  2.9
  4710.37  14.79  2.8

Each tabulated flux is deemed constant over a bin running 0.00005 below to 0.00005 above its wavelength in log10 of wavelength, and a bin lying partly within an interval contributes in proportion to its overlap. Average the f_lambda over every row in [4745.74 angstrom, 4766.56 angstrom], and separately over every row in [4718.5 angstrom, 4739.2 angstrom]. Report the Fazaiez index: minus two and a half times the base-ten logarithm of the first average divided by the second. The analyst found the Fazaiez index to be -0.03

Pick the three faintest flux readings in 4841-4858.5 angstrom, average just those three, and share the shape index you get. 12.3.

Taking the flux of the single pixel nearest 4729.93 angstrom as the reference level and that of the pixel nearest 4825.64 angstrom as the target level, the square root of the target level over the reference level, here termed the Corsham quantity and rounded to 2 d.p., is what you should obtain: 1.06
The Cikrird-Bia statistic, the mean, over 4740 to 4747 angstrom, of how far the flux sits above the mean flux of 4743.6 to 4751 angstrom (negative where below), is 0.8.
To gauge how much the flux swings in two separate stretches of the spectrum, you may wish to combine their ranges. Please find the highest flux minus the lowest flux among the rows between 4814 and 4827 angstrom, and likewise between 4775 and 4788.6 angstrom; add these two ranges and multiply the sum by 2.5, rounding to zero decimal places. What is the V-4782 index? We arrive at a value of 48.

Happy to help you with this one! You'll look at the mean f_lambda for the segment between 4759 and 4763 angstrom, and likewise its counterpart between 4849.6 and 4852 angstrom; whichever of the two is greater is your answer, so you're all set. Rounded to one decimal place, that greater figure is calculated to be 16.6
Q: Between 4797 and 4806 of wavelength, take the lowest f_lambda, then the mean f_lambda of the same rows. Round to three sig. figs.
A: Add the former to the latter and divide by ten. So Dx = 2.90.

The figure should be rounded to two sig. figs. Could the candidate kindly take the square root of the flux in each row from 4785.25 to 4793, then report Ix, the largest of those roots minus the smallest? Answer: 1.3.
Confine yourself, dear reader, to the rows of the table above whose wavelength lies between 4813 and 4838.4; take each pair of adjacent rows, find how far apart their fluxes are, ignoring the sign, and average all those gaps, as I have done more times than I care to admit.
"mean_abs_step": 2.89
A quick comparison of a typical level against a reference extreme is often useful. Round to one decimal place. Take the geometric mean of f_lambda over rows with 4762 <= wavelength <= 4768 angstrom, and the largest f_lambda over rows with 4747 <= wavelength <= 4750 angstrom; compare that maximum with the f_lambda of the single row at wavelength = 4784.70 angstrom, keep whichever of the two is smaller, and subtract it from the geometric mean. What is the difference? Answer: -1.4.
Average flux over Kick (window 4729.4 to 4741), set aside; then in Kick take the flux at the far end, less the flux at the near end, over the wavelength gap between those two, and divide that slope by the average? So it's 0.011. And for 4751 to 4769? 0.024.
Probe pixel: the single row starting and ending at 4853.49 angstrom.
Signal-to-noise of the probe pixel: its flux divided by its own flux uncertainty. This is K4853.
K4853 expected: 6.6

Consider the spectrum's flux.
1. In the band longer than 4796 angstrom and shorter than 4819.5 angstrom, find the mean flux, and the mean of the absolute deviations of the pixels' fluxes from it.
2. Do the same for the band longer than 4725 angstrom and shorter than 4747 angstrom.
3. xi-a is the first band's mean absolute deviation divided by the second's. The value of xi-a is 0.86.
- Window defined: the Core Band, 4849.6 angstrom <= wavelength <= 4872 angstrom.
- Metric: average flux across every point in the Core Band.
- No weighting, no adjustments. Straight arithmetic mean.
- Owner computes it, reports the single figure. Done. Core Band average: 13.6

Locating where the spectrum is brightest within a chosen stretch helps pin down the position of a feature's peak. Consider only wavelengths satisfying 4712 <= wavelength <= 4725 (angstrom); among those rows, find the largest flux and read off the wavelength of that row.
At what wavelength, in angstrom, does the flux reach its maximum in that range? 4719.05 angstrom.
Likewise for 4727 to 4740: 4735.38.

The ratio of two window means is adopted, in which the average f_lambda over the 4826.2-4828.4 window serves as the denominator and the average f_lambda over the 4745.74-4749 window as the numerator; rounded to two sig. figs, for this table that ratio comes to 0.96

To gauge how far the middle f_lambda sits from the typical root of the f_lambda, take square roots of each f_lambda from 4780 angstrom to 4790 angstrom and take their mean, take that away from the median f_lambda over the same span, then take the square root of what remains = 3.33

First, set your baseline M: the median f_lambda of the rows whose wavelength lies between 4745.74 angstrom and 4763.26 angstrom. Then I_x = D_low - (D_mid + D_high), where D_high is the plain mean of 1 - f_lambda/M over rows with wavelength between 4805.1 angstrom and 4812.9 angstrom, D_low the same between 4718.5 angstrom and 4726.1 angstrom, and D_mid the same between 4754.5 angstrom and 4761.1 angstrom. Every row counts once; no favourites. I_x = -0.012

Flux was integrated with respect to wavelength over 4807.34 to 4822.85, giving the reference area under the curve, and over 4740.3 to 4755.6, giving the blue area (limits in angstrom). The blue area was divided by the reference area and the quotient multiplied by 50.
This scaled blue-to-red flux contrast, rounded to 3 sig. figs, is 47.9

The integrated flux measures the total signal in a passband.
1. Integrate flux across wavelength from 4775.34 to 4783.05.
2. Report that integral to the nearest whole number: 125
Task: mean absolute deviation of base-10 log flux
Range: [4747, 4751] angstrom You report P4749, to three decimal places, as 0.087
